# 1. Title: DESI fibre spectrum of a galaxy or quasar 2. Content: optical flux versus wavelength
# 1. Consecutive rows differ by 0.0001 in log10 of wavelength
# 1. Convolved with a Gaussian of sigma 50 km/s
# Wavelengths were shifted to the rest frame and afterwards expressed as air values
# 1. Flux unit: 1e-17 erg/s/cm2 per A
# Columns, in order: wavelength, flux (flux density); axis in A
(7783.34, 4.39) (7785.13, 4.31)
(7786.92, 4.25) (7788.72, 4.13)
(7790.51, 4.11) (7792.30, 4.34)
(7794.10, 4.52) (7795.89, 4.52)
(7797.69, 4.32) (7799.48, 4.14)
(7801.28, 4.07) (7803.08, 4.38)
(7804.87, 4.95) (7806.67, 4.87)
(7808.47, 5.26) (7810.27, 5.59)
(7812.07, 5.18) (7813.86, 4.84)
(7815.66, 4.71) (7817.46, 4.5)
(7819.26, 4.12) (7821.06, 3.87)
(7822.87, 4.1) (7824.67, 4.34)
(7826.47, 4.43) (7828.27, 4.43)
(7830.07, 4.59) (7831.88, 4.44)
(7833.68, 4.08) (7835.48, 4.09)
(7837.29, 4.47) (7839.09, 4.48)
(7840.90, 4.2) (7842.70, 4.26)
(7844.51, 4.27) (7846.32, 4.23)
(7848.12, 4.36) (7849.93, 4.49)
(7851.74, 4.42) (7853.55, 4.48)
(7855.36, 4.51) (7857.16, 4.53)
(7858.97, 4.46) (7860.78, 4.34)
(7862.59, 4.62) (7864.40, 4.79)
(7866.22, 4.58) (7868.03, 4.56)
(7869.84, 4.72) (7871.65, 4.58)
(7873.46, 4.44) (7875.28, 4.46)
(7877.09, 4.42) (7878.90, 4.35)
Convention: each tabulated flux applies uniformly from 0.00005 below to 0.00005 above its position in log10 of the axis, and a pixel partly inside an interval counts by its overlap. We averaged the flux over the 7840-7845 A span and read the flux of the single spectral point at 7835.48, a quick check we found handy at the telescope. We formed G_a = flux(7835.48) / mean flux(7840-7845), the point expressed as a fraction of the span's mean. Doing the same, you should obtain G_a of 0.96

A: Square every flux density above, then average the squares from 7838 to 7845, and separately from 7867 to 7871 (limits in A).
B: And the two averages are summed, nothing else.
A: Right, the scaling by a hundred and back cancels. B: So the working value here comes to 40.1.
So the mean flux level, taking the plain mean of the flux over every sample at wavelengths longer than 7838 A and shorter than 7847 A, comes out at 4.29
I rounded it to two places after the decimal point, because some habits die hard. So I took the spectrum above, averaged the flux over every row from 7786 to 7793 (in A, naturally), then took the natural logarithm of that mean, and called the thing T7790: 1.44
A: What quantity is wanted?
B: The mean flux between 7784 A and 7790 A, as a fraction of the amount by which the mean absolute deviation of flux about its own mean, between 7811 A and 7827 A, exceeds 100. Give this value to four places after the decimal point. -0.0424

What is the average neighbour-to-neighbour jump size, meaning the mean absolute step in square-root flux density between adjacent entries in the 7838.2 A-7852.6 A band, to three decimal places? 0.025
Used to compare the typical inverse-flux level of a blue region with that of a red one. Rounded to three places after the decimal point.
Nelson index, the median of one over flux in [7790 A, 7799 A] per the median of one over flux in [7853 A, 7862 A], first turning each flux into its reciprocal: 1.032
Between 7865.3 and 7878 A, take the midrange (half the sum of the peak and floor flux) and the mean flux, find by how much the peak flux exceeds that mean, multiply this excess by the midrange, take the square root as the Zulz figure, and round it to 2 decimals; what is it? 0.91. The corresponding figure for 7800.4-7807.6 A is 1.31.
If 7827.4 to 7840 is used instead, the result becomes 0.98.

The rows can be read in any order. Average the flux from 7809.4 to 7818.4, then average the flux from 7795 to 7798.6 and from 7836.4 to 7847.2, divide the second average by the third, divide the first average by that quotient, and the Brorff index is 4.8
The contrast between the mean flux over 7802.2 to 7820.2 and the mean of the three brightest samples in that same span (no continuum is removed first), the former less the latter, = -0.503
